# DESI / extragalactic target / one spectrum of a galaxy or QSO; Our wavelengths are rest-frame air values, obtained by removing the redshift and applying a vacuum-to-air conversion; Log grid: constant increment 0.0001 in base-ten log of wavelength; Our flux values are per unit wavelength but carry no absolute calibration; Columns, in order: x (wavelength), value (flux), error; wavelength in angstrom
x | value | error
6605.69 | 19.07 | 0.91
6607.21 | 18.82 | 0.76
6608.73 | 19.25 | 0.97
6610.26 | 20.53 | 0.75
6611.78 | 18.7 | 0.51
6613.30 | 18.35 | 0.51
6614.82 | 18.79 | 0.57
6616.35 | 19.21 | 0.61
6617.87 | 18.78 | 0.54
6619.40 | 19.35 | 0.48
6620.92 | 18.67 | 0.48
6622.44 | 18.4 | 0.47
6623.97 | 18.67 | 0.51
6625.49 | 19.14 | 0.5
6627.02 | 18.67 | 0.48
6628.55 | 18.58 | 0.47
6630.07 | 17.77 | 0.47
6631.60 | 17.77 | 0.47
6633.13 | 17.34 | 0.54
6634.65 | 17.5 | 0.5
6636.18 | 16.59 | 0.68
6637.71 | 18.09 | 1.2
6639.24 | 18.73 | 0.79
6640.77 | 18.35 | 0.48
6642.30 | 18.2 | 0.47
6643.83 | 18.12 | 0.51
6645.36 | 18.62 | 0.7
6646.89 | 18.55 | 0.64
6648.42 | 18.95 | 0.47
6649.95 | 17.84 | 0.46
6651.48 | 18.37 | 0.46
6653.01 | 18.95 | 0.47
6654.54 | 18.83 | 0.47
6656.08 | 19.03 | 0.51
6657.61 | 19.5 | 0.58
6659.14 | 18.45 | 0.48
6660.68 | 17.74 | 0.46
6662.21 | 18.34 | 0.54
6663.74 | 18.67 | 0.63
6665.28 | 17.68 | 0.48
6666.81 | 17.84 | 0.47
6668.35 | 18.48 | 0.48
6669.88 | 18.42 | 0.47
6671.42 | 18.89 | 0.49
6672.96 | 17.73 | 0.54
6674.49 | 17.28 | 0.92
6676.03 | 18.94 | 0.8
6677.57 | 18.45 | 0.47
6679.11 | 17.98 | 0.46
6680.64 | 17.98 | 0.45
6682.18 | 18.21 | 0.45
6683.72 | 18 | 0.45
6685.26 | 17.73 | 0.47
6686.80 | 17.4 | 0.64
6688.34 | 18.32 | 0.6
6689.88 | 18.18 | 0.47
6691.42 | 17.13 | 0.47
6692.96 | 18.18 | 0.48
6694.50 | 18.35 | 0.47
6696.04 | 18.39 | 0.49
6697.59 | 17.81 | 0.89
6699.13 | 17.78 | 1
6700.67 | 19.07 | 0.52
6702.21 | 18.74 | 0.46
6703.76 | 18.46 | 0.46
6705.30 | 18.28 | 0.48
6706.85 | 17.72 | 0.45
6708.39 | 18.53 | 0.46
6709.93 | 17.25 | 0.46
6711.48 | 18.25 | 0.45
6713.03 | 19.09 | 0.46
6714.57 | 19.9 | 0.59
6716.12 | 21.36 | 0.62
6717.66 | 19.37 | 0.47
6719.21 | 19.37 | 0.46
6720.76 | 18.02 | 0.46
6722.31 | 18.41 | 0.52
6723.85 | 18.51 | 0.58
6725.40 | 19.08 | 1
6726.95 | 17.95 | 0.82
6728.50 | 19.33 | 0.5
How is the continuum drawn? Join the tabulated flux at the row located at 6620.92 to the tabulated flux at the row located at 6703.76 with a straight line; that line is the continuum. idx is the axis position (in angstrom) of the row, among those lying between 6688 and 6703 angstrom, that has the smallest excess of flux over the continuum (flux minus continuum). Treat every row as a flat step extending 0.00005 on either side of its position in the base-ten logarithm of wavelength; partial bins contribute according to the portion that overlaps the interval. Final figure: 6691.42 angstrom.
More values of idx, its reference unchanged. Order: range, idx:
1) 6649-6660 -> 6649.95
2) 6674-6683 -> 6674.49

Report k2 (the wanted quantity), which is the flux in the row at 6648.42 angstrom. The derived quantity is 18.95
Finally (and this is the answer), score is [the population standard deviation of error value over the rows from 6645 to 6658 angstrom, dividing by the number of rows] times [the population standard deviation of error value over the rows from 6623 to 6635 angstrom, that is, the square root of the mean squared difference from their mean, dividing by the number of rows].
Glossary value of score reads 0.002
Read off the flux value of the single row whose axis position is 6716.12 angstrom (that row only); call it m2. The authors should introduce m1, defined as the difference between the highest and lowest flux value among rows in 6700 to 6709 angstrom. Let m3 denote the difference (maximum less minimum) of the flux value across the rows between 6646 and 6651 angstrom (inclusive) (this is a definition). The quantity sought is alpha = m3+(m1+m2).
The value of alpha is 23.8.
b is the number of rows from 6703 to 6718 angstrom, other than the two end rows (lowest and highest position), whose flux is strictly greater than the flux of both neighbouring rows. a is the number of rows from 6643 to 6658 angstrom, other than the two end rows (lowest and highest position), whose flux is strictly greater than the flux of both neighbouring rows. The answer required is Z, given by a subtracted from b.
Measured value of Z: -1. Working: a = 3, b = 2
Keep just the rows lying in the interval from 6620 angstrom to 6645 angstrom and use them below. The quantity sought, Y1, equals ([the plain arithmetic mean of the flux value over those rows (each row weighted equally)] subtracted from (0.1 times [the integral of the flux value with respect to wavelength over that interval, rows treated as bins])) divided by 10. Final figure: 2.73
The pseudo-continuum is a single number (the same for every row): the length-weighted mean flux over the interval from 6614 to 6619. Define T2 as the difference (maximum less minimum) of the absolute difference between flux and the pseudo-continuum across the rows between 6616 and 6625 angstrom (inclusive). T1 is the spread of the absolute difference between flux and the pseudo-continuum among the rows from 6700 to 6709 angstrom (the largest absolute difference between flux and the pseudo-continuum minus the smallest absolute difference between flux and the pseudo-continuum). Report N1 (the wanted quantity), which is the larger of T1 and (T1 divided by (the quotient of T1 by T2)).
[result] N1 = 1.06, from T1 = 1.06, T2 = 0.4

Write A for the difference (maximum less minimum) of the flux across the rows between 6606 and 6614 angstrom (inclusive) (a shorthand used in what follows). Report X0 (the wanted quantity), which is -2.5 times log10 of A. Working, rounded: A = 2.18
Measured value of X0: -0.85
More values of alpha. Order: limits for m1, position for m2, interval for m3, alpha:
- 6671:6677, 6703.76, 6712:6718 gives 22.4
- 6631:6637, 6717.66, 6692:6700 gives 21.2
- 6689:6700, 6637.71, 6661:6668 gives 20.3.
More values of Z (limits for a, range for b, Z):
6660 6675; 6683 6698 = -1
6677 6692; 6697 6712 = 0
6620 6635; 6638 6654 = 1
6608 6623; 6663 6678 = 0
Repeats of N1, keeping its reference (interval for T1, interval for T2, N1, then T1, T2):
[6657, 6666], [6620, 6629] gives 0.99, 0.99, 0.3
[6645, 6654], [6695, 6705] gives 1.06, 1.06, 1.0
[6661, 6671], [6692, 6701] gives 1.00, 0.99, 1.0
